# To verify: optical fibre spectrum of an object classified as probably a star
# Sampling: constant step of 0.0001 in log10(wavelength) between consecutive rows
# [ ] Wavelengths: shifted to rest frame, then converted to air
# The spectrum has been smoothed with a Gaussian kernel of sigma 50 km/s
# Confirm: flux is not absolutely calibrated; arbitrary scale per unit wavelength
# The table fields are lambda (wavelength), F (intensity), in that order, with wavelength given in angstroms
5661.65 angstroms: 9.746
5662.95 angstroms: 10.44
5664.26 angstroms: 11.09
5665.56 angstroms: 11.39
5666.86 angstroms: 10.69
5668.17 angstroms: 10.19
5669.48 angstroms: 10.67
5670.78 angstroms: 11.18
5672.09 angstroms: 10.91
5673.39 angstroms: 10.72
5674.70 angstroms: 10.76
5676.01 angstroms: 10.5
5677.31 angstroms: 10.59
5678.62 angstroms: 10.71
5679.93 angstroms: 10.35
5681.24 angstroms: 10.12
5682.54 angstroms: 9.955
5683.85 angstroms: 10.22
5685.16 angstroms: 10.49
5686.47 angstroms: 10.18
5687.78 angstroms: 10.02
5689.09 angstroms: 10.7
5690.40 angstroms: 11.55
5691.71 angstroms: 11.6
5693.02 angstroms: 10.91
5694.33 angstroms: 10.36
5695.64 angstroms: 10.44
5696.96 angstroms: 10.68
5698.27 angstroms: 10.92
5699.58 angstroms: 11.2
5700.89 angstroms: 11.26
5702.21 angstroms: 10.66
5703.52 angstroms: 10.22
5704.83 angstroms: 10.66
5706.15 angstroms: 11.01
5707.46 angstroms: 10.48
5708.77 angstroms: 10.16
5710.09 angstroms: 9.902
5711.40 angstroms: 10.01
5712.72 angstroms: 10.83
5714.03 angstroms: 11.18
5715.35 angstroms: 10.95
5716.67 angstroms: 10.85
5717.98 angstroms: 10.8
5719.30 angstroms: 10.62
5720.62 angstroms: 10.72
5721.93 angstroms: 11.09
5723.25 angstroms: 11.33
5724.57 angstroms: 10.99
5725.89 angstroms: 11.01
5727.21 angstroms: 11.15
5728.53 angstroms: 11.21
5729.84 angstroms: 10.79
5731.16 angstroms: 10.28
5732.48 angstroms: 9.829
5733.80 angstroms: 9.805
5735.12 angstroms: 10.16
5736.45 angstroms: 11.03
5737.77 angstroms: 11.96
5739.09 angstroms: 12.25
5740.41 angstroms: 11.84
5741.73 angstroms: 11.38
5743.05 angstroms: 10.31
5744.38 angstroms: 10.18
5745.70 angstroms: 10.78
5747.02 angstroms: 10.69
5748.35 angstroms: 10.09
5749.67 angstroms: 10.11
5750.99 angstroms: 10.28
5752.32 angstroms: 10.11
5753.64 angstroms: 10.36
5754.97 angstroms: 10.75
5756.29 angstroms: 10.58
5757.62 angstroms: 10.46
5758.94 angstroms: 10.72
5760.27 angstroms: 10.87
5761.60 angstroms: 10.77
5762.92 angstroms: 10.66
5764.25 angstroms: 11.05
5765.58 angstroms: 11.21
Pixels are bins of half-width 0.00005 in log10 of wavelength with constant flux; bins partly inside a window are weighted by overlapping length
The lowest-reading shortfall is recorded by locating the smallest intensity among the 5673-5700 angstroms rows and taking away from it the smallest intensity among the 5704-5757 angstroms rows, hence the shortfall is 0.150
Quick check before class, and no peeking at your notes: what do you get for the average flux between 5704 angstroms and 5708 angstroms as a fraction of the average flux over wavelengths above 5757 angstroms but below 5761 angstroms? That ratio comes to 1.00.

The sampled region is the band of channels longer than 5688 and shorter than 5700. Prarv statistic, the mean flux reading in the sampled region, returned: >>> 10.9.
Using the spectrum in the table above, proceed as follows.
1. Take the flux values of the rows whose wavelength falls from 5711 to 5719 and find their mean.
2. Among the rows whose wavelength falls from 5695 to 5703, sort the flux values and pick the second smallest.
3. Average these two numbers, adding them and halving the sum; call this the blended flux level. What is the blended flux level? 10.7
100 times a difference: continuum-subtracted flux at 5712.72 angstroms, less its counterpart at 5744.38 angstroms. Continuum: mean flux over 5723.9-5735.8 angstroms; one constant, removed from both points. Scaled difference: 65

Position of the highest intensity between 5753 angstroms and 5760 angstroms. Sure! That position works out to 5754.97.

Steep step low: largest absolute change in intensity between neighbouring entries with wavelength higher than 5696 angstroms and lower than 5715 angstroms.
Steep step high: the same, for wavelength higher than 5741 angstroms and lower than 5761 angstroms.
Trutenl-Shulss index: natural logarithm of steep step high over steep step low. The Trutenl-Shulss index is 0.27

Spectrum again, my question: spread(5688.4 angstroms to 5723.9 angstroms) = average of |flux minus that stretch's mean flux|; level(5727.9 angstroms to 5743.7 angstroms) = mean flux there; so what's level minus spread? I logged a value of 10.6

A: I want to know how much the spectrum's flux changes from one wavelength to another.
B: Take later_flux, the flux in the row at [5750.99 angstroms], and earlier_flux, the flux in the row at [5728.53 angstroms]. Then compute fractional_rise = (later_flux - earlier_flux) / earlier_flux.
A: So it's -0.083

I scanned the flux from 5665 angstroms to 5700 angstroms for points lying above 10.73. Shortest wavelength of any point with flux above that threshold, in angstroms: 5665.56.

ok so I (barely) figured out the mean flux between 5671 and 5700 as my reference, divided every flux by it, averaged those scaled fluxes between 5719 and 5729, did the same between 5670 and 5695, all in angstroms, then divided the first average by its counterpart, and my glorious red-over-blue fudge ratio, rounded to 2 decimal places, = 1.04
